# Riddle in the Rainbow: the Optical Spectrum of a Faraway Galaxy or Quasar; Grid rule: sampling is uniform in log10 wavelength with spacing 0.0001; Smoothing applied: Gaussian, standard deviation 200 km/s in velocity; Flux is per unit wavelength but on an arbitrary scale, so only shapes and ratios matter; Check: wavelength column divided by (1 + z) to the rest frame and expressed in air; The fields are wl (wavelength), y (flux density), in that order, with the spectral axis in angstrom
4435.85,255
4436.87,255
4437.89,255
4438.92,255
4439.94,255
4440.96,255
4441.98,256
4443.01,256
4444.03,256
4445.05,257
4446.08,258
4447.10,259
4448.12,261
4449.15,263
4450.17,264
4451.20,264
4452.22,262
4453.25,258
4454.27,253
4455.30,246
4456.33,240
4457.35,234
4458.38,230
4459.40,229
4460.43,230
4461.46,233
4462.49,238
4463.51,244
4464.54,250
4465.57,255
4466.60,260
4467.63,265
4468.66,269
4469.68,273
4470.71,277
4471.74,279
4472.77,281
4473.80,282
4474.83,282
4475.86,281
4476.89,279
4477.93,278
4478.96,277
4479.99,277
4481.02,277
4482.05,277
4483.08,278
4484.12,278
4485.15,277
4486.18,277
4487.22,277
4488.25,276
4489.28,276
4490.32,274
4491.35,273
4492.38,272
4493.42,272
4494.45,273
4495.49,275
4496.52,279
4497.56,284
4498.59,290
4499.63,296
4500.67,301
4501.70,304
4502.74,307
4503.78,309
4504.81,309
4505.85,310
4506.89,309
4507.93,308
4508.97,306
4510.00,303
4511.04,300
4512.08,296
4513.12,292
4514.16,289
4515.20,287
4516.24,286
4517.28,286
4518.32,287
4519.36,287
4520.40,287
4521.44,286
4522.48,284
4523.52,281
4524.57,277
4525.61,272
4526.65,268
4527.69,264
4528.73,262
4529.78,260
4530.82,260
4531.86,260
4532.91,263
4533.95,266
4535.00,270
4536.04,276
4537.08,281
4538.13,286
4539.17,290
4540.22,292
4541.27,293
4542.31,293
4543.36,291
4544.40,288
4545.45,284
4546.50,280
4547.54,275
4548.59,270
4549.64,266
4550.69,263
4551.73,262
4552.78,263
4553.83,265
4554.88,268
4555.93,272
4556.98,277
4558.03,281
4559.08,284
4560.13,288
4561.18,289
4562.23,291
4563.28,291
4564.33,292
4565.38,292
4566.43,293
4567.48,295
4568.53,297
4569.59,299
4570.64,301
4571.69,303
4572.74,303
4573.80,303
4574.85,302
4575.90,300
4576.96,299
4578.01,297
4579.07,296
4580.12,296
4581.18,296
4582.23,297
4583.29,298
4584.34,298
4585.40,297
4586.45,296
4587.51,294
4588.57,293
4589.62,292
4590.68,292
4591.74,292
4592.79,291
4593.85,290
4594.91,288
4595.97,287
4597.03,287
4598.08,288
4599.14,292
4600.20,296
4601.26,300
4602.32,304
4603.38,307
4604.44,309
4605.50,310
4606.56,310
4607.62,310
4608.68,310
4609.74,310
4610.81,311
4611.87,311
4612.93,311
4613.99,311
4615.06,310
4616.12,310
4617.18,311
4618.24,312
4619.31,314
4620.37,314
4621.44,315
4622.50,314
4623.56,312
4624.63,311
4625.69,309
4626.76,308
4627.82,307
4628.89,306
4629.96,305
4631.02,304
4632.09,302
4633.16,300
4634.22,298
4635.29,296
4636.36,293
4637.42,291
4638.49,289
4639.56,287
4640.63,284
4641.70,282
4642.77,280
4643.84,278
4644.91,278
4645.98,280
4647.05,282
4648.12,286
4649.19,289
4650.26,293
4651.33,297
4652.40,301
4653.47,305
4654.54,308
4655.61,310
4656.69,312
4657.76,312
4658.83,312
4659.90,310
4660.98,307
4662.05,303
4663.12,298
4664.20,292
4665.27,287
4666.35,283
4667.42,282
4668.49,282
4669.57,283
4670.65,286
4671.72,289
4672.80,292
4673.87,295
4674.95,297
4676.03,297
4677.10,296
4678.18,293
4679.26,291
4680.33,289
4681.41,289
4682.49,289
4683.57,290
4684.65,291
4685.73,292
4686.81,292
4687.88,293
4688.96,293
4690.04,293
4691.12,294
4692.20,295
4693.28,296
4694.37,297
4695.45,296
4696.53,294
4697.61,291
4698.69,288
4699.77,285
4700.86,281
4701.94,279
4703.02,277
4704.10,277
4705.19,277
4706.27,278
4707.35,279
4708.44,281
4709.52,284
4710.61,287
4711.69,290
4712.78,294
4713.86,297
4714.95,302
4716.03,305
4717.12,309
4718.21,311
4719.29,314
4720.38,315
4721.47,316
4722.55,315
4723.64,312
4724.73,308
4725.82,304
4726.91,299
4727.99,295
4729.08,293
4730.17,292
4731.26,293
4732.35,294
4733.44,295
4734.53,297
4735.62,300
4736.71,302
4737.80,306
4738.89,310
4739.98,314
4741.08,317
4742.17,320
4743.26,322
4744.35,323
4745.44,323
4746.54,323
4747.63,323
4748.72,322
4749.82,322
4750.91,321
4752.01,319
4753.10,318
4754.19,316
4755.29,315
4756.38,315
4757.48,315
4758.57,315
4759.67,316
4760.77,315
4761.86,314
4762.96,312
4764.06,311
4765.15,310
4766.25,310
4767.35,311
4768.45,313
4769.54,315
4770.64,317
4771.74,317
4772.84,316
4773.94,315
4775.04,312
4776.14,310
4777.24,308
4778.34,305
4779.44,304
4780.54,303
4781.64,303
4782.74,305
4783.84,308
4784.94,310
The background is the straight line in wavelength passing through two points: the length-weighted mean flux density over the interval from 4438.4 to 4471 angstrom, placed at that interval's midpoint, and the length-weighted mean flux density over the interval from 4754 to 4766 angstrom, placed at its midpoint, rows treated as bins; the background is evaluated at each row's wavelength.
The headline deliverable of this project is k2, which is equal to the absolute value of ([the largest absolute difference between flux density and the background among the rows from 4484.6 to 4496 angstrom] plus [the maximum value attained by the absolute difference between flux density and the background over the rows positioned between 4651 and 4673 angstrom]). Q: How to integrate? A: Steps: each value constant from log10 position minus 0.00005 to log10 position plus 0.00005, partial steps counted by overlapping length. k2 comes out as 37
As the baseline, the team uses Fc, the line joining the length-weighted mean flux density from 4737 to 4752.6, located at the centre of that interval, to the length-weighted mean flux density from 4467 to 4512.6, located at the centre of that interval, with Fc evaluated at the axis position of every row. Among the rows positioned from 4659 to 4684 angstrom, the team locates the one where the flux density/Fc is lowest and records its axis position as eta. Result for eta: 4668.49 angstrom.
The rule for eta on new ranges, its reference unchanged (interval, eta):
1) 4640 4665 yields 4644.91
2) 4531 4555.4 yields 4551.73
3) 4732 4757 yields 4732.35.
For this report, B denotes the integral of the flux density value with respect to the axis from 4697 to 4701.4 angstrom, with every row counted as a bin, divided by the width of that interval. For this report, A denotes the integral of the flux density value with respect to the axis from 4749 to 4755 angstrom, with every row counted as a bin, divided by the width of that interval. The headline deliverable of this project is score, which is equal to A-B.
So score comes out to 33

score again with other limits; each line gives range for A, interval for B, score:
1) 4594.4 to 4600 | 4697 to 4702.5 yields 4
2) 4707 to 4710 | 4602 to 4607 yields -27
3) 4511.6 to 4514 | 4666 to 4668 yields 9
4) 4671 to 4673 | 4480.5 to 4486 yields 12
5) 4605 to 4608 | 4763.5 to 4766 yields 0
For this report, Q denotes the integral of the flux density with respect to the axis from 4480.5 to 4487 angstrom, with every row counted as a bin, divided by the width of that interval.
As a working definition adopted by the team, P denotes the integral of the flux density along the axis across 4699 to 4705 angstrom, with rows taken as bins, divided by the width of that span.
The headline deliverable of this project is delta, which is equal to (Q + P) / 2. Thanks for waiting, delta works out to 278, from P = 280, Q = 277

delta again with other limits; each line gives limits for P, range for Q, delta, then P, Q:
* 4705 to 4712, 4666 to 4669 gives 283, 282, 283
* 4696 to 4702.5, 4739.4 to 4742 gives 301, 286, 315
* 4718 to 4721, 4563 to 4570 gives 304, 314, 294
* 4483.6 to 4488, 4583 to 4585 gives 288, 277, 298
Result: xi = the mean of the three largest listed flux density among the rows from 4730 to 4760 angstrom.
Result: 323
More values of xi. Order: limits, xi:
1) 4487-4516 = 309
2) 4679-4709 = 296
